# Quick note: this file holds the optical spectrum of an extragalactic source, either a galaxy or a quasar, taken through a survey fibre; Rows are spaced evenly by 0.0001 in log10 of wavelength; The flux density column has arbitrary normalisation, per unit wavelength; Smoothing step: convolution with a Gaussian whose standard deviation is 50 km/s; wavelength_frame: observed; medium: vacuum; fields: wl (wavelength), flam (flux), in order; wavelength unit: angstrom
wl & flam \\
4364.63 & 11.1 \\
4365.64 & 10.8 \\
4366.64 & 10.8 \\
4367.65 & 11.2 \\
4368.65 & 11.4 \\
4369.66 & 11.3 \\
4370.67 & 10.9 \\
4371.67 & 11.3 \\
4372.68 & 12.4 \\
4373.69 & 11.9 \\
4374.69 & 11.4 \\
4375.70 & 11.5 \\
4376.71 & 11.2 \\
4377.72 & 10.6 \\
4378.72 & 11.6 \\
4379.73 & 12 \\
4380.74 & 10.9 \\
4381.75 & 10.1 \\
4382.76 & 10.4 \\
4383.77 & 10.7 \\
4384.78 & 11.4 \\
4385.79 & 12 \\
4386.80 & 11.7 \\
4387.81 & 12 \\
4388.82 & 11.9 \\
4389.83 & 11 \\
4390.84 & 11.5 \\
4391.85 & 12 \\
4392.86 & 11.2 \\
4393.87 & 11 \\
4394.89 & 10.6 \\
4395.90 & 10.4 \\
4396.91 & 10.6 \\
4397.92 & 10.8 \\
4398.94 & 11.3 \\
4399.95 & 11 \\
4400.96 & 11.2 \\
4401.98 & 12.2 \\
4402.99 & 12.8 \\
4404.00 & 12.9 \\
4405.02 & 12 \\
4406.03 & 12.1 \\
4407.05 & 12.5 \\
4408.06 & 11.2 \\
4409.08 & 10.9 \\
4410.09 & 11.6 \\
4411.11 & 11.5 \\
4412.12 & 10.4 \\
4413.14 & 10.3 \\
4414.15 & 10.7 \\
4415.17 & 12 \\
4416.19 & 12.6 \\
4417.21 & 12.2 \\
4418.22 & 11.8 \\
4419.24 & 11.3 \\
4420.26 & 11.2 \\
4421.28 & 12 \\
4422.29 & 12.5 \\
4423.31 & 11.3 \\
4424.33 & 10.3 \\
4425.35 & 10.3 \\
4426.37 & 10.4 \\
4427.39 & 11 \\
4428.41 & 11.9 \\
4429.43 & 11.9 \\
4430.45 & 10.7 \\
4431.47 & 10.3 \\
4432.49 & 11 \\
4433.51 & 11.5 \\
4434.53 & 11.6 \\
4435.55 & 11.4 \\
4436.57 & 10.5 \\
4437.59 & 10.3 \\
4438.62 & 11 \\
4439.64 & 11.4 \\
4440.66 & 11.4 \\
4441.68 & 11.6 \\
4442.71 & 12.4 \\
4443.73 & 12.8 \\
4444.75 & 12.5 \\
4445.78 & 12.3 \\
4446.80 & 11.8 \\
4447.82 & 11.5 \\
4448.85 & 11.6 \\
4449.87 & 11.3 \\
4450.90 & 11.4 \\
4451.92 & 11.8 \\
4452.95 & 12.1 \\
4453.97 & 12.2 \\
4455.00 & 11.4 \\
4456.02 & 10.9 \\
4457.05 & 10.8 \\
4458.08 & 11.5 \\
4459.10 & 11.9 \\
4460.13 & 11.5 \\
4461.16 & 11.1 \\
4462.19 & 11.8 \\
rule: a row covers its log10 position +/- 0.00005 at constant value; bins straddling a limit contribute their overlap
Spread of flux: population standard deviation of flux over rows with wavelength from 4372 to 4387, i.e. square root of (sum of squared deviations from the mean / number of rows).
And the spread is 0.64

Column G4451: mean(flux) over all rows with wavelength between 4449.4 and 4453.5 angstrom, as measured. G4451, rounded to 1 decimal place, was 11.7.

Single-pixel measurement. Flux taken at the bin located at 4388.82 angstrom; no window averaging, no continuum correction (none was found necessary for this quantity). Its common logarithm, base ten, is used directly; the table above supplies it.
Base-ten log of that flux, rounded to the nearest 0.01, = 1.08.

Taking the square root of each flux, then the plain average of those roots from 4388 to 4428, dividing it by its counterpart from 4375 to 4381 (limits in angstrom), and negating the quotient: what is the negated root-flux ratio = -1.00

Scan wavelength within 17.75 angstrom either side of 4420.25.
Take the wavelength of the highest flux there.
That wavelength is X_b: 4404.00 angstrom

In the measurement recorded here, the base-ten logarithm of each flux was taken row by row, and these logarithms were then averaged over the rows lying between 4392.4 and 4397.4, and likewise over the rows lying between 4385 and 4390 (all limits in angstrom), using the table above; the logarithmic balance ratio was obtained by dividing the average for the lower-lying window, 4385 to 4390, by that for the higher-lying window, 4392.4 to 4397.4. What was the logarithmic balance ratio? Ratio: 1.04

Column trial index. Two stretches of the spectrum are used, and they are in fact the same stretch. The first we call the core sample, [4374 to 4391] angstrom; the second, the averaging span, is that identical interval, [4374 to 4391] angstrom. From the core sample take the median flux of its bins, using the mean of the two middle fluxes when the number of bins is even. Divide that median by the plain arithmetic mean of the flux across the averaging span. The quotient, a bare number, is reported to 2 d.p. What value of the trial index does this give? 1.01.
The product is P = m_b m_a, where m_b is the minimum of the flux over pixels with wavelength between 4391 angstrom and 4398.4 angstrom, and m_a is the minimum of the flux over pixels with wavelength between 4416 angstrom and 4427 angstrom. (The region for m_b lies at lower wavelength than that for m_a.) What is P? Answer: 107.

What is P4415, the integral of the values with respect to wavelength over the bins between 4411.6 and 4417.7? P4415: 69.3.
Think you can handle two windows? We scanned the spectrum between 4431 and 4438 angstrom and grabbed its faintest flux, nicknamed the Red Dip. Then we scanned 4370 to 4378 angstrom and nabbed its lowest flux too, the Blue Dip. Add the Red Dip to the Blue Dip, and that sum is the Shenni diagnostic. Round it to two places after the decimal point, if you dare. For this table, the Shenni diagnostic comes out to 20.90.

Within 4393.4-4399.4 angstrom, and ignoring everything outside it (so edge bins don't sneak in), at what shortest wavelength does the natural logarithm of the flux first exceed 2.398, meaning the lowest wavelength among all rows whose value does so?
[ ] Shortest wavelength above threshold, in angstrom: 4398.94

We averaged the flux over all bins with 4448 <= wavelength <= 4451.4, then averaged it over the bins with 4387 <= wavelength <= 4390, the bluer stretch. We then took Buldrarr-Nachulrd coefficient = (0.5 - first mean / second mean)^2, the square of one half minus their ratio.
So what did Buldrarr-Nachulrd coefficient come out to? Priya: 0.23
